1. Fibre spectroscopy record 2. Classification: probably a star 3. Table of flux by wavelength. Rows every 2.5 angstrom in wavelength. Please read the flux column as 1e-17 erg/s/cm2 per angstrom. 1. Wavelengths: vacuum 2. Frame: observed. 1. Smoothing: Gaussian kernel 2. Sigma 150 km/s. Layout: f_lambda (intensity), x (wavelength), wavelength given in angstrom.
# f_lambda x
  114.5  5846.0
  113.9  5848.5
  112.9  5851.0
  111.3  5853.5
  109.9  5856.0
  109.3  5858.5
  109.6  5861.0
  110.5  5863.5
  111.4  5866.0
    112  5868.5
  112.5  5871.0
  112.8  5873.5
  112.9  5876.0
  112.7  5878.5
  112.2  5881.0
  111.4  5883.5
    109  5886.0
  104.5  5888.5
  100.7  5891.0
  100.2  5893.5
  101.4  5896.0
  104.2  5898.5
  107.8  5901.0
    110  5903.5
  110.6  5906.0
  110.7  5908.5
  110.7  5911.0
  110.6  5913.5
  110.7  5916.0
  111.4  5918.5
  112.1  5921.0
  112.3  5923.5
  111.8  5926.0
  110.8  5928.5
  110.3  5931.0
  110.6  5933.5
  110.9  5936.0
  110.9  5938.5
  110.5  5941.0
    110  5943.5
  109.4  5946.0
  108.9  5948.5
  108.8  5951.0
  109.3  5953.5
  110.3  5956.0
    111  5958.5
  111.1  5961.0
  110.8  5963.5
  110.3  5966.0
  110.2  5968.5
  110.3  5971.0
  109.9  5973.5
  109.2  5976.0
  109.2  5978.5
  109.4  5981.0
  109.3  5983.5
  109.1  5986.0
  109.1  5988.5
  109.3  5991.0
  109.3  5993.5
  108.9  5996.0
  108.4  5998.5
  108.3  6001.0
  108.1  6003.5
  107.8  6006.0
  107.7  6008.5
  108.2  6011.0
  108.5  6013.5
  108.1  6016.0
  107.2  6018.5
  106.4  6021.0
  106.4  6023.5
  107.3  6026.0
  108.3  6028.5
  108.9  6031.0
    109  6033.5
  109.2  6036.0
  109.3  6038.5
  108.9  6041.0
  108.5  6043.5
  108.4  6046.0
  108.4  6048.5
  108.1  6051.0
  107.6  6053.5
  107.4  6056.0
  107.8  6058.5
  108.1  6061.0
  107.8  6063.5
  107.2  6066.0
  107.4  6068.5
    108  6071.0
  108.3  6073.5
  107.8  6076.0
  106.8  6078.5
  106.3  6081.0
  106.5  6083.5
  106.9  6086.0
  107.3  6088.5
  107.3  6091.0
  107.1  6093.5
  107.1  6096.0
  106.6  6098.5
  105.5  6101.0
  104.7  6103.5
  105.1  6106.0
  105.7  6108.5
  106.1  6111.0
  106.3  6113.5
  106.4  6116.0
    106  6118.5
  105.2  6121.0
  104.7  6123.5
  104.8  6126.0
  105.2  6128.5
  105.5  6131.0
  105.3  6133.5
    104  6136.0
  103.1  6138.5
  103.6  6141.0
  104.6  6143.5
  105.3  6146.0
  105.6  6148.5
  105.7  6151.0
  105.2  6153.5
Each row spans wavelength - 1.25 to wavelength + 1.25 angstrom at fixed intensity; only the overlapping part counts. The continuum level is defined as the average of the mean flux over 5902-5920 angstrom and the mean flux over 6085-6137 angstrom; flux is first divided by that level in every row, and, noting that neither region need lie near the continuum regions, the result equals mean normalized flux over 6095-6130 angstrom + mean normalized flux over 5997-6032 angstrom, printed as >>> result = 1.97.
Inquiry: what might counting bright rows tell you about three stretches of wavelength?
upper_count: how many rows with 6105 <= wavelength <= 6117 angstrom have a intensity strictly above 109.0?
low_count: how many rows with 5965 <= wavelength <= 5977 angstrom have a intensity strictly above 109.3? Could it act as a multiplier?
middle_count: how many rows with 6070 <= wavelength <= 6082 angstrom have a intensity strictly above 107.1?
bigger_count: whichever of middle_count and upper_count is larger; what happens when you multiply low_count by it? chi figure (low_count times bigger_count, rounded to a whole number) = 12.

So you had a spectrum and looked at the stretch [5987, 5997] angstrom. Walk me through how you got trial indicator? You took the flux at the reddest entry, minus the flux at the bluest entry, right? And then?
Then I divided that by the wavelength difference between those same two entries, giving -0.027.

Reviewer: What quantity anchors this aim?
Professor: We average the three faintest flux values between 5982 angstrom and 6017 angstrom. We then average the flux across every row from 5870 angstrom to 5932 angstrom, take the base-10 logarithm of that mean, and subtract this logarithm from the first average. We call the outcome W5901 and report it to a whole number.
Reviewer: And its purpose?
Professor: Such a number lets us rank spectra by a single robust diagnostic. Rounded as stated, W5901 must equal 106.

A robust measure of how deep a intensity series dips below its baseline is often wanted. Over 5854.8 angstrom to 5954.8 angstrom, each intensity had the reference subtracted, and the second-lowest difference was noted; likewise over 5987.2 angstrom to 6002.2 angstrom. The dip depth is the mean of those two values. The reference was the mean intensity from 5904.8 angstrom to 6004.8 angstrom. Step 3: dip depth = -5.5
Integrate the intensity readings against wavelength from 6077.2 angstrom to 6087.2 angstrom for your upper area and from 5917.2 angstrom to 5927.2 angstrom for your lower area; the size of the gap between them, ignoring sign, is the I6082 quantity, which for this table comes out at 53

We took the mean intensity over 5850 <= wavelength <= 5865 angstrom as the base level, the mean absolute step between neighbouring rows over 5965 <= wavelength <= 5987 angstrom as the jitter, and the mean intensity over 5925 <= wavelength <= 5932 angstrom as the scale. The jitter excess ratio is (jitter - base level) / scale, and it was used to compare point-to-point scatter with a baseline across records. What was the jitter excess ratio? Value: -0.99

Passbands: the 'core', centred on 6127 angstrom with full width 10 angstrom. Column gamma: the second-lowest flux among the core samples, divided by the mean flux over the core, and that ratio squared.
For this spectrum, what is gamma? 0.995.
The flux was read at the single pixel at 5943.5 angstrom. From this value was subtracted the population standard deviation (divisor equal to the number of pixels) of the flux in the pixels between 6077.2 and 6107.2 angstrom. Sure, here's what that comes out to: 109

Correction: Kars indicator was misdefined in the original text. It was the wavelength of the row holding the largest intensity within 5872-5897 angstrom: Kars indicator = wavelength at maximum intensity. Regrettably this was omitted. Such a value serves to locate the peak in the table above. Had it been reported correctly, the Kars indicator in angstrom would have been 5876.0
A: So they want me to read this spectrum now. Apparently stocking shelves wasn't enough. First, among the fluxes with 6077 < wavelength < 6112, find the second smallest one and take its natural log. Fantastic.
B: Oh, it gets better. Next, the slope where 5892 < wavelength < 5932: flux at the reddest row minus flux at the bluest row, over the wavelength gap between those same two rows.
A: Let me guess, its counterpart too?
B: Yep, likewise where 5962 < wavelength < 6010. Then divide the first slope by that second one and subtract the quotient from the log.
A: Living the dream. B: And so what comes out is 8.6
